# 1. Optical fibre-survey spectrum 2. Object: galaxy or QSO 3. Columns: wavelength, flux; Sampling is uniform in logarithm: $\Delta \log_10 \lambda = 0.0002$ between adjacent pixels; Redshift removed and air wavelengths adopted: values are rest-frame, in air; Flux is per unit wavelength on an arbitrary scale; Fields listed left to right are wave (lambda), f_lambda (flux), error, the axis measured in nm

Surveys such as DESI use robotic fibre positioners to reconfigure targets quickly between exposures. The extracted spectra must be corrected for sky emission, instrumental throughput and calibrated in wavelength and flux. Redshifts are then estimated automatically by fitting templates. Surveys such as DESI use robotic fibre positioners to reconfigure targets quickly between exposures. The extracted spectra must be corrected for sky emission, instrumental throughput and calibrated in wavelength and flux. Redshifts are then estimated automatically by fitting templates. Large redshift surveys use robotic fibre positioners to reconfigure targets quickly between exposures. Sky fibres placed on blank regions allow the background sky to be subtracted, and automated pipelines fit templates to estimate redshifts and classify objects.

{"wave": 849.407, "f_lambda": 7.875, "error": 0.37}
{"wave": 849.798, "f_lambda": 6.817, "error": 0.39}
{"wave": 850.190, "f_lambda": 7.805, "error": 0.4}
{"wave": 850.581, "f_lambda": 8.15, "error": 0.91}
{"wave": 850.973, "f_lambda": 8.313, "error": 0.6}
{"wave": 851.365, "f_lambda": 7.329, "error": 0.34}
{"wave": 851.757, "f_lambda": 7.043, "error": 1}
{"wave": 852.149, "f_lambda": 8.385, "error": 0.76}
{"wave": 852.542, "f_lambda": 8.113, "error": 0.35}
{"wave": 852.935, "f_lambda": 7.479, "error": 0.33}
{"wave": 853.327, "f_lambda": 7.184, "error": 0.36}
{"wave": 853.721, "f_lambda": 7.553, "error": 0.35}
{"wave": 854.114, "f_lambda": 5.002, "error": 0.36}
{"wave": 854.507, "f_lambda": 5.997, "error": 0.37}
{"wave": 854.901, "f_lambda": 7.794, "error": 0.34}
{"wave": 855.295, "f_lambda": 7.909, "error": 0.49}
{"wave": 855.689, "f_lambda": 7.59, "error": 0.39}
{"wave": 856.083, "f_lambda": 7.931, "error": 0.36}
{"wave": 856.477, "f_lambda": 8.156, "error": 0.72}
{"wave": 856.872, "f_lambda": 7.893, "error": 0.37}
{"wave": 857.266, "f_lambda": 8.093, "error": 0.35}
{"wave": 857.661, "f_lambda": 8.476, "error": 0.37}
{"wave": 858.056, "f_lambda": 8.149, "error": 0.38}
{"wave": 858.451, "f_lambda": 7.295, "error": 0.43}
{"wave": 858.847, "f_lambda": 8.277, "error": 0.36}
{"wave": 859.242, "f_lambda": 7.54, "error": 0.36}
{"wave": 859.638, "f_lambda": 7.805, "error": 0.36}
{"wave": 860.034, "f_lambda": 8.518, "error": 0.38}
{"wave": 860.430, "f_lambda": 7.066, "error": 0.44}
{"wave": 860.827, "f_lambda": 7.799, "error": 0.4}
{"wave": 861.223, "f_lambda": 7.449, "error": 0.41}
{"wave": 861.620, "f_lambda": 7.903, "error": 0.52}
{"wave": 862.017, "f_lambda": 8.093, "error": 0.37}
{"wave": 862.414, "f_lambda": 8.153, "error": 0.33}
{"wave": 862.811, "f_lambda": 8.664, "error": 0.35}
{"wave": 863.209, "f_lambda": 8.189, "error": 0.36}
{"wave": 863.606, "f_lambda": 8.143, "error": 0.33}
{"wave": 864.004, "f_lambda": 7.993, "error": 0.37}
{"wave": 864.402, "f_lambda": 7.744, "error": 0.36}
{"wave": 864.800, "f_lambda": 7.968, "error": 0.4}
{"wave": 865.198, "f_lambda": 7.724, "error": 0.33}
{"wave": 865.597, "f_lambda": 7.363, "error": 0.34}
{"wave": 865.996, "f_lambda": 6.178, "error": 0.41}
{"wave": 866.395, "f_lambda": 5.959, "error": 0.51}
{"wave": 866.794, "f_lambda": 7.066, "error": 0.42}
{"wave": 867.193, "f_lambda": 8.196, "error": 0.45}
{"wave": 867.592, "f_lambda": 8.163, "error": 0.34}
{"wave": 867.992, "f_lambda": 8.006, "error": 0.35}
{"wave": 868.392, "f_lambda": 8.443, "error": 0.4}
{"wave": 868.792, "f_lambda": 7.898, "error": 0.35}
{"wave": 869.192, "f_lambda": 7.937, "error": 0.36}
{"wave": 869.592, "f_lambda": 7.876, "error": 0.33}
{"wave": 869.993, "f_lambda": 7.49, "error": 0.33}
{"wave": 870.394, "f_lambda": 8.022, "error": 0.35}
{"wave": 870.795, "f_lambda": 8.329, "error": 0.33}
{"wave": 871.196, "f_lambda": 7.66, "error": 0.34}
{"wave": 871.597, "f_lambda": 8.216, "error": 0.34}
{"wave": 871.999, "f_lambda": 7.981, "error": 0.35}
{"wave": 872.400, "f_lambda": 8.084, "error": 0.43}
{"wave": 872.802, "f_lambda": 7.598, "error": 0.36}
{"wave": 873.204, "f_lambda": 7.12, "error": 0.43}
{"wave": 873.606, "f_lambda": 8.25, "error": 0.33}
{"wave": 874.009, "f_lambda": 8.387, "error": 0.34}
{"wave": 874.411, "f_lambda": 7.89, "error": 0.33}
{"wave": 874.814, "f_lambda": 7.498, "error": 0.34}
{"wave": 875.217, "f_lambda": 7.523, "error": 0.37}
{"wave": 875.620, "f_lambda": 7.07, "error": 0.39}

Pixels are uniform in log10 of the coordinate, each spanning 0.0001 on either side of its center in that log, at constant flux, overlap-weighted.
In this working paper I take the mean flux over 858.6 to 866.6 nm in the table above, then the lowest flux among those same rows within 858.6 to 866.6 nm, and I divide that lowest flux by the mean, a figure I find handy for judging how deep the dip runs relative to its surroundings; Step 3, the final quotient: 0.77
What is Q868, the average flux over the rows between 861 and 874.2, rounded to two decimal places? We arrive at 7.83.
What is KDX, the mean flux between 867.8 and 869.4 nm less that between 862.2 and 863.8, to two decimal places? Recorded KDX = -0.22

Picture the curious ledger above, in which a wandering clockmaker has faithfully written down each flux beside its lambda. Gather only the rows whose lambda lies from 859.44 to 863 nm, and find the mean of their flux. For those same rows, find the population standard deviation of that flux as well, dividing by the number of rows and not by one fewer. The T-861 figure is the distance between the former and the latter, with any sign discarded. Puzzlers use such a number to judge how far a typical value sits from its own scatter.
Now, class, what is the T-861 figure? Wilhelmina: 7.47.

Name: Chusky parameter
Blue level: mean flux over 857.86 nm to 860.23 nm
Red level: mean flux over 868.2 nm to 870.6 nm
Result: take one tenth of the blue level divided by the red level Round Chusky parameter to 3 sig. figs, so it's 0.0998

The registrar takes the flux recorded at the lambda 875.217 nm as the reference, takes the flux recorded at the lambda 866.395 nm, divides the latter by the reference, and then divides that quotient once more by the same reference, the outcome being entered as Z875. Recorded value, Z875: 0.105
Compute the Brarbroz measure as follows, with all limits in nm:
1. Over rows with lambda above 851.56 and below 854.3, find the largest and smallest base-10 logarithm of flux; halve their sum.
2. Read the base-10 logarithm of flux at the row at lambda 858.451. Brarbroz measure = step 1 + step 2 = 1.67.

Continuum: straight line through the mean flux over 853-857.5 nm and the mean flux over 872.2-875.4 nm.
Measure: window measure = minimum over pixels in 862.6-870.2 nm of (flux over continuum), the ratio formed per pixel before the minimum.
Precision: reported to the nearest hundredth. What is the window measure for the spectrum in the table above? 0.78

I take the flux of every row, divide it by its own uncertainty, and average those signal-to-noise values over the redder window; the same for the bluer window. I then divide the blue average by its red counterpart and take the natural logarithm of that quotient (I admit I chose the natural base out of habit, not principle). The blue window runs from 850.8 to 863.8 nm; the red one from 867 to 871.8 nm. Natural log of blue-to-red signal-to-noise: -0.15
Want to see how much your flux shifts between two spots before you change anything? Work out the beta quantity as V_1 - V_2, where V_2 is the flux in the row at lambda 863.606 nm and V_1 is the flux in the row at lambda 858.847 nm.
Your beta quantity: 0.13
